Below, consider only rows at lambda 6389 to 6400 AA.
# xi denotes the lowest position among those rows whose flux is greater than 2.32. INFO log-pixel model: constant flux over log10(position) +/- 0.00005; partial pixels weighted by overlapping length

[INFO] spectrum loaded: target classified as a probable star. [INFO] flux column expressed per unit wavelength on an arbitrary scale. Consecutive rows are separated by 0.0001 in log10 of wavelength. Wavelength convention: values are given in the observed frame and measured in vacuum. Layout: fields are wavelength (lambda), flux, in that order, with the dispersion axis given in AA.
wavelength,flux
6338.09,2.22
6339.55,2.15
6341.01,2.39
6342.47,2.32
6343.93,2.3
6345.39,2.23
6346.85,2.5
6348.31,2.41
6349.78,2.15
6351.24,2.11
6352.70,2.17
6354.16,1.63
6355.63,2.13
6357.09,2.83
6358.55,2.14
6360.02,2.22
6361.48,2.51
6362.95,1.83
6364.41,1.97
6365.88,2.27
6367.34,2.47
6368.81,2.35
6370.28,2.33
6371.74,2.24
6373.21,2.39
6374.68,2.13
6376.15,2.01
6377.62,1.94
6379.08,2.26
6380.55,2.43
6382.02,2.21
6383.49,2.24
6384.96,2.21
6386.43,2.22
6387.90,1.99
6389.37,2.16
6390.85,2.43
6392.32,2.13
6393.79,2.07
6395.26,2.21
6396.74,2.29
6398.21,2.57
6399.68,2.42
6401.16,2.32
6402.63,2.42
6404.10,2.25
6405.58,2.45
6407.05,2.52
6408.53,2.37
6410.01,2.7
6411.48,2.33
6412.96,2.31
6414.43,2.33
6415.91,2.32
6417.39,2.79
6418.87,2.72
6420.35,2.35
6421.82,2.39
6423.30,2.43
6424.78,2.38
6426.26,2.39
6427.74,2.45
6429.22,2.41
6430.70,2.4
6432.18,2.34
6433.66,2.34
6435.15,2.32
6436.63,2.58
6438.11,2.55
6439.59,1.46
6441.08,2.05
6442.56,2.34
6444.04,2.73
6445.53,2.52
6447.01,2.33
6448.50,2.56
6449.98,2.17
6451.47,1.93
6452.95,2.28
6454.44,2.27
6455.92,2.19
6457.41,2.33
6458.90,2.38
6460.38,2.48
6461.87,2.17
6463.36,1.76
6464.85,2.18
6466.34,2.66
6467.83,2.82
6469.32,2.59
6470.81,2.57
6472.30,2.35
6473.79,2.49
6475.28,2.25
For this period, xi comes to 6390.85 AA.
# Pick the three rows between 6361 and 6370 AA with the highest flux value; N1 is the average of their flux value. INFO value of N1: 2.44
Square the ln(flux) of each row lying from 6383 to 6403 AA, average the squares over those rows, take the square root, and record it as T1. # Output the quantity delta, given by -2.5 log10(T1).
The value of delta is 0.219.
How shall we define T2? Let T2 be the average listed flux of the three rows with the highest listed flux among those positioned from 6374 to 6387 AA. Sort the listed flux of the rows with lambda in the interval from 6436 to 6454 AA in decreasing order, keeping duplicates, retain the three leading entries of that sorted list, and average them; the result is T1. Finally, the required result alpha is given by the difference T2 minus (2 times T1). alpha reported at -2.9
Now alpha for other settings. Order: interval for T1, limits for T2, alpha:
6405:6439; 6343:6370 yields -2.9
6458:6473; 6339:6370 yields -2.8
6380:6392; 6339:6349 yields -2.3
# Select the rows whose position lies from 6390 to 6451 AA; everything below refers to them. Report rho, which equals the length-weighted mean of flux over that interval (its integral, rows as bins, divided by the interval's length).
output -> 2.37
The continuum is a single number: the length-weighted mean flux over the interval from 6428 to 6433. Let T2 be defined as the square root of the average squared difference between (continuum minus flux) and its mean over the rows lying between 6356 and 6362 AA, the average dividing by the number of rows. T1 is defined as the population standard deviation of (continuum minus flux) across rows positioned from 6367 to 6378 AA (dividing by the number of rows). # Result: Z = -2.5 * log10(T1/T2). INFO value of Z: 0.46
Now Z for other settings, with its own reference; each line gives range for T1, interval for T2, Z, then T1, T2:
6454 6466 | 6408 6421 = -0.06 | 0.20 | 0.19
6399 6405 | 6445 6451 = 0.84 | 0.07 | 0.16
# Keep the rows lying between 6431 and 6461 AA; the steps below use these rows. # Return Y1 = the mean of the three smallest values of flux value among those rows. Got 1.81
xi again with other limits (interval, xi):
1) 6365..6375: 6367.34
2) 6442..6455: 6442.56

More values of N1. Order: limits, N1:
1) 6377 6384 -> 2.31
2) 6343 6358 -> 2.58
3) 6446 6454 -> 2.39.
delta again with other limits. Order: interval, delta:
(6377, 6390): 0.267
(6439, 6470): 0.197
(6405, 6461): 0.157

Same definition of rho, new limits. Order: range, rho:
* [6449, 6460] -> 2.24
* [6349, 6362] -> 2.21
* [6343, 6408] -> 2.25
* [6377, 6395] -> 2.19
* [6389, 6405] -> 2.30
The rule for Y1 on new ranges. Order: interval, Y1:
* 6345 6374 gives 1.81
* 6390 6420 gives 2.14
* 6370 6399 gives 1.98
